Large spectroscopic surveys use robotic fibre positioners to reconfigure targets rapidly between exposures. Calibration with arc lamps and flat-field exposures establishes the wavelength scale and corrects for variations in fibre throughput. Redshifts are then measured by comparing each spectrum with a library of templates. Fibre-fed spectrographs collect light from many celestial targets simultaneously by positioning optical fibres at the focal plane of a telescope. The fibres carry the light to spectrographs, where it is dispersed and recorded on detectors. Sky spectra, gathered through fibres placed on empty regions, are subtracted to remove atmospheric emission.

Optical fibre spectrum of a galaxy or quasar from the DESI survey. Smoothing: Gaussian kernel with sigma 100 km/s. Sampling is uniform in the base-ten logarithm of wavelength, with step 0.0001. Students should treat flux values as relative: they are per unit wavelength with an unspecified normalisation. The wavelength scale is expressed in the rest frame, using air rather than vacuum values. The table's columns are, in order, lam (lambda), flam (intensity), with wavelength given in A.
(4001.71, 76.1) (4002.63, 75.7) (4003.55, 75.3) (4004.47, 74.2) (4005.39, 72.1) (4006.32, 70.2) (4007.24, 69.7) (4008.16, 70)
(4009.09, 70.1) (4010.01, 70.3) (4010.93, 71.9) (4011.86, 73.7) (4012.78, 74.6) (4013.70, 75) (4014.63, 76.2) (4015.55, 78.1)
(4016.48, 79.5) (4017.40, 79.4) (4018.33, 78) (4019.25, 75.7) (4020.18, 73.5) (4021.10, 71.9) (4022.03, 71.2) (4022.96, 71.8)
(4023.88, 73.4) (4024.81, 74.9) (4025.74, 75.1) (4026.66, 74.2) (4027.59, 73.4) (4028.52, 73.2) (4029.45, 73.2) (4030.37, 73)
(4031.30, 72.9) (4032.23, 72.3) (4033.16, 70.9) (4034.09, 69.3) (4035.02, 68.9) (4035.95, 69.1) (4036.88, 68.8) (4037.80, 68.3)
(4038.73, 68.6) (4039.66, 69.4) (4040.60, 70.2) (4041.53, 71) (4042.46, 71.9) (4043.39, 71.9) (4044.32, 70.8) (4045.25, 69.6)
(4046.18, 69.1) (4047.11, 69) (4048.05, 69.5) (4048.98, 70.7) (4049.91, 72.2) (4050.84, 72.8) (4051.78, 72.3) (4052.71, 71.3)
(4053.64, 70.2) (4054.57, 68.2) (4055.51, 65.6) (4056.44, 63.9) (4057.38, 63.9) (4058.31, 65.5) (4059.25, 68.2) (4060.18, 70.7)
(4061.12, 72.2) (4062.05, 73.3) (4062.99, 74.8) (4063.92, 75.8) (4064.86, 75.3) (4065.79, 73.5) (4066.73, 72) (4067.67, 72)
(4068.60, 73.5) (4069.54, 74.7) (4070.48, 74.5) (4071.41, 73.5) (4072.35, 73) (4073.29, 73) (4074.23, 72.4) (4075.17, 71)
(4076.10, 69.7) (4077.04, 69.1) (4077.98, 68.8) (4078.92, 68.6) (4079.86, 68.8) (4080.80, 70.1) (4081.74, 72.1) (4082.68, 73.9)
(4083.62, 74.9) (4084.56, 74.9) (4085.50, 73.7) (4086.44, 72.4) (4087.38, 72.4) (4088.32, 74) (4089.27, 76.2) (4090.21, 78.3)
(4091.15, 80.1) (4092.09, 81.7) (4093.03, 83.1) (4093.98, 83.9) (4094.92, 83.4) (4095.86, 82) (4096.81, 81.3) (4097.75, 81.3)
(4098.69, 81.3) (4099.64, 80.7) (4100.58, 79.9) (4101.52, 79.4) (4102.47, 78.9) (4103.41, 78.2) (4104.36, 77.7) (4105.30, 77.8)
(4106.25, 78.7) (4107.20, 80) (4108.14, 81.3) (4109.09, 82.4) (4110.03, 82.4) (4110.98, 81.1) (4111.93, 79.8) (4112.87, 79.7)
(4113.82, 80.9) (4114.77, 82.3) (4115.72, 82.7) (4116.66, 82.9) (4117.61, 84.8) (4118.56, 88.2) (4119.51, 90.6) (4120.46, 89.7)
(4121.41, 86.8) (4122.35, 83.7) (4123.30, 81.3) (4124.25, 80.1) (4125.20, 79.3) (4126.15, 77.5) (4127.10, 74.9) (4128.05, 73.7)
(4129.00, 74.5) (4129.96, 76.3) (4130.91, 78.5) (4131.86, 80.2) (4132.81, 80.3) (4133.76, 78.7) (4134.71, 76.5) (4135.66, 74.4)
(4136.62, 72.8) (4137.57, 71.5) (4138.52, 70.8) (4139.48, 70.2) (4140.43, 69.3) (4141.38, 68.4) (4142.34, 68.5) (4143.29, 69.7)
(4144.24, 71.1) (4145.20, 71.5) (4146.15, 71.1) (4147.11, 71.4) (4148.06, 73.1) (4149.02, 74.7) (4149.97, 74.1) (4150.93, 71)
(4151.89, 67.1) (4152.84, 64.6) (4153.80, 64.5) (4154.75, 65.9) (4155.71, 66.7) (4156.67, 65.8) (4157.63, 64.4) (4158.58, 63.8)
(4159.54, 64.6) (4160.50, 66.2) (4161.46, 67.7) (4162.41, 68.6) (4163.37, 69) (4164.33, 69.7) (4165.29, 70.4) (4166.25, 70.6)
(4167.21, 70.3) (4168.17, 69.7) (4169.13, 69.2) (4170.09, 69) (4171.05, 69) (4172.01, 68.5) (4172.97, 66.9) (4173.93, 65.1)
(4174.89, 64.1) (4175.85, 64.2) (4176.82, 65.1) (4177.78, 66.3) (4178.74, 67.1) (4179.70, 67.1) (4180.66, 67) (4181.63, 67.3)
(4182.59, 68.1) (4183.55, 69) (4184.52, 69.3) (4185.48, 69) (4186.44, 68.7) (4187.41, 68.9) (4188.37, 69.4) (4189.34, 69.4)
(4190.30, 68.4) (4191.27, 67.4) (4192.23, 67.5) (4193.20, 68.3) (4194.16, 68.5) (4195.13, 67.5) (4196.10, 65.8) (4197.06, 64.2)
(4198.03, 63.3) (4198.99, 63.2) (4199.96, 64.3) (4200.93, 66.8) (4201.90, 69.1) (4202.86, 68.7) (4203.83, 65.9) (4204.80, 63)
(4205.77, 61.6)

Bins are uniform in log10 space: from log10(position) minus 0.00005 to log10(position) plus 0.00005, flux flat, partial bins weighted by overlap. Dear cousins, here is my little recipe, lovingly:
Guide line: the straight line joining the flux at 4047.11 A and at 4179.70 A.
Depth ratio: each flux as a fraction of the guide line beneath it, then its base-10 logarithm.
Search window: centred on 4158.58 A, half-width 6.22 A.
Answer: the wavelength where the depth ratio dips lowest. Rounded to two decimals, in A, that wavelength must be 4158.58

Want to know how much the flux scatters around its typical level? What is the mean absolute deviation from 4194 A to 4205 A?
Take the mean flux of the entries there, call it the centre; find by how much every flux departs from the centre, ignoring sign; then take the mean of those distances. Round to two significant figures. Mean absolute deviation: 1.9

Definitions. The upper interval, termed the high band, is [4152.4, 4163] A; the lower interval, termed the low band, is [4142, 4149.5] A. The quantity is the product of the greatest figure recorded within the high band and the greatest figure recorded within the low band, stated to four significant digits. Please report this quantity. 5124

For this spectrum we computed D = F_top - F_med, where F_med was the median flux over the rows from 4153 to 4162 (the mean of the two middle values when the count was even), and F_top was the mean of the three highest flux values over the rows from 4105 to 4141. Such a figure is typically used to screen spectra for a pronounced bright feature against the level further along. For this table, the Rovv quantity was 24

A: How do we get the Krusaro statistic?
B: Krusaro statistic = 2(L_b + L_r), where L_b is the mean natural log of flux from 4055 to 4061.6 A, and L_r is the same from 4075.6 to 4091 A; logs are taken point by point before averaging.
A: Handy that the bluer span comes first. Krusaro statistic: 17.0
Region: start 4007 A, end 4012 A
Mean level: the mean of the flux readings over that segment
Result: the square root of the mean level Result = 8.4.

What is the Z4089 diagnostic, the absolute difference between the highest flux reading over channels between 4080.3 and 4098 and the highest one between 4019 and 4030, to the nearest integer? 8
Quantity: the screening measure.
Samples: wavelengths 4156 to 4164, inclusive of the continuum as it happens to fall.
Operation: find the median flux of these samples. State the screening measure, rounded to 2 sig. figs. 66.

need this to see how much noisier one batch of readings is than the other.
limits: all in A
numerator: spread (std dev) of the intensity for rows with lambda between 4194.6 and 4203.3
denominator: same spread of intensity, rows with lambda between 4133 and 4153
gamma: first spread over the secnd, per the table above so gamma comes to 0.7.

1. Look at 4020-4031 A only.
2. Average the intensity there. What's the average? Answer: 73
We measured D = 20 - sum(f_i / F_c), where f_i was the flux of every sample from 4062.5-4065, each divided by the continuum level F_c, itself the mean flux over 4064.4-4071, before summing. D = 16.9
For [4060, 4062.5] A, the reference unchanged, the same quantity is 17.1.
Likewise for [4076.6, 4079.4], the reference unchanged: 17.2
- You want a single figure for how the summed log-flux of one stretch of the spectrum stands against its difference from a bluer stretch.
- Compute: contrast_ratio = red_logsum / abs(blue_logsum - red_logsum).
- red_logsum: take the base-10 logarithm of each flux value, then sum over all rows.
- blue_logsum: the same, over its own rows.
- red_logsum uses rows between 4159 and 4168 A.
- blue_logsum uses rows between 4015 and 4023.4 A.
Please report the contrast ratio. 44.4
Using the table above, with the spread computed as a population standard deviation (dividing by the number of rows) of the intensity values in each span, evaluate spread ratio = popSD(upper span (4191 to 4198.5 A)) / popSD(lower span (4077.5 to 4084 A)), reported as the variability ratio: 0.7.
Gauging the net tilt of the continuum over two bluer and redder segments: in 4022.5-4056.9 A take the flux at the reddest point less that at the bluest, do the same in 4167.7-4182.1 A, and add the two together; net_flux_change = -10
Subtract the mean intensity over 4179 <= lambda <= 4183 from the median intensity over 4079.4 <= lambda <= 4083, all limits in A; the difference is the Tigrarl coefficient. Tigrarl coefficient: 3.7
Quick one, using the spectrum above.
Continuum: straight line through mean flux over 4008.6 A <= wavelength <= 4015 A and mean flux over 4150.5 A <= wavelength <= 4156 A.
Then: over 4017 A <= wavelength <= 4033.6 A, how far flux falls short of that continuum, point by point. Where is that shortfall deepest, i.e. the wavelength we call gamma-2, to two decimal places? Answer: 4022.03 A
